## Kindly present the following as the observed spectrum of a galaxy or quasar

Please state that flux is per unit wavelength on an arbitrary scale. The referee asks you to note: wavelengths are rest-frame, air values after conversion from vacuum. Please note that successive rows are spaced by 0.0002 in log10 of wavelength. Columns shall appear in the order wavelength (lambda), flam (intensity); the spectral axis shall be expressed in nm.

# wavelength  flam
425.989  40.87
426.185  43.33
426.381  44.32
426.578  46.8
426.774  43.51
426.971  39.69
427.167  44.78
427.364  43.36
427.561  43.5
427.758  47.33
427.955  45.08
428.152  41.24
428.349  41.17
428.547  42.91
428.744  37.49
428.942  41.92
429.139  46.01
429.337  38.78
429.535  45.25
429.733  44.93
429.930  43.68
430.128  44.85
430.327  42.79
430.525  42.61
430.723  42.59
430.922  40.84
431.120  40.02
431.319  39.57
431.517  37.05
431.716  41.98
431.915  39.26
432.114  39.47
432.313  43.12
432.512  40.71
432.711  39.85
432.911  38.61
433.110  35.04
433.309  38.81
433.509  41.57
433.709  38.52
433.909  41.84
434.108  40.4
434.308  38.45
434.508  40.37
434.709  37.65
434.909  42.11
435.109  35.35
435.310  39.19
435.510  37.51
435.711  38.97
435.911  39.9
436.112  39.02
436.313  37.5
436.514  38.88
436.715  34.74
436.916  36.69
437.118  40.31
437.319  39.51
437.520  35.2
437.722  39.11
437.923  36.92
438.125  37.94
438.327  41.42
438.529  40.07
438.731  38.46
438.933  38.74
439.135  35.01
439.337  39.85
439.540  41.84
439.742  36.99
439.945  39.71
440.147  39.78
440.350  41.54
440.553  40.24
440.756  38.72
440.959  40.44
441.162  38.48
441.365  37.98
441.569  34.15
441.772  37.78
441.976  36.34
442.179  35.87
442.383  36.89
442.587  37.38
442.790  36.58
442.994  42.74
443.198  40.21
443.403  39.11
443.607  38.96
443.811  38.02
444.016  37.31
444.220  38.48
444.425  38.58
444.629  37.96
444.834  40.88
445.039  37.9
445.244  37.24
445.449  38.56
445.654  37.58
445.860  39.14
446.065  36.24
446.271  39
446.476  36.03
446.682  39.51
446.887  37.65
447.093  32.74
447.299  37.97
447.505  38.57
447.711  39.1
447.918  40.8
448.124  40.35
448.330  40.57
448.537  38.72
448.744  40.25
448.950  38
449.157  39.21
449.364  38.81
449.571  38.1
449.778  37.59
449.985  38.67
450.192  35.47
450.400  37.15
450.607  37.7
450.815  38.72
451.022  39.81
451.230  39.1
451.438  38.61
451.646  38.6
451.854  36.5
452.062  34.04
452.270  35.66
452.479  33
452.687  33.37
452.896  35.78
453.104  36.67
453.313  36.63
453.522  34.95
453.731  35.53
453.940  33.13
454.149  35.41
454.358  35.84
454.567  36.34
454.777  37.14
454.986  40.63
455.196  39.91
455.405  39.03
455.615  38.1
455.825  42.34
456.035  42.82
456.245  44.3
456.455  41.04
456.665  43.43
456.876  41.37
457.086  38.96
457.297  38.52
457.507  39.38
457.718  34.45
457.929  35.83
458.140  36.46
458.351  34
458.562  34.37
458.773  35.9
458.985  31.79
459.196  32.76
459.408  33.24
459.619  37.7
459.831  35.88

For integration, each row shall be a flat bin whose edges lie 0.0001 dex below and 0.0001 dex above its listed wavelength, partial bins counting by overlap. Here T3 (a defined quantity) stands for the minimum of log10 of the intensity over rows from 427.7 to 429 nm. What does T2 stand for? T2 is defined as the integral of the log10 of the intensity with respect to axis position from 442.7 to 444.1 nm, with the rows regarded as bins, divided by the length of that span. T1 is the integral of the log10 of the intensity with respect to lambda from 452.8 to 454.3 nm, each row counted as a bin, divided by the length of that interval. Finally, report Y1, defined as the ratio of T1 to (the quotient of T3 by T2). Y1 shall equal 1.57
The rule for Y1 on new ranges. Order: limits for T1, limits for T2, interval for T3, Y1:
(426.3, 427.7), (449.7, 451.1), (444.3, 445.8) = 1.65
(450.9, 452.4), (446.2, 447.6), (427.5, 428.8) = 1.57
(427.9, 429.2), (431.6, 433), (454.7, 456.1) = 1.66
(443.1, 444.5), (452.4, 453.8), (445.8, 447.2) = 1.62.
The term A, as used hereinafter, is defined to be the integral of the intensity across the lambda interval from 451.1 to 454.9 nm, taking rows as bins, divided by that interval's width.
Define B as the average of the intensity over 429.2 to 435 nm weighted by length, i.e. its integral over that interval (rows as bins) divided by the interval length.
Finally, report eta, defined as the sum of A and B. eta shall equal 77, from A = 36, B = 40.7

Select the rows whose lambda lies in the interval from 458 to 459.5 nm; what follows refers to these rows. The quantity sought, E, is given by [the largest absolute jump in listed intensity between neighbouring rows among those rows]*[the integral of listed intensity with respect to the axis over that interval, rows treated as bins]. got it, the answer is 210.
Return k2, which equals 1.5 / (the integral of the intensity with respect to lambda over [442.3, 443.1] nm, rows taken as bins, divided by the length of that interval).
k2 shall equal 0.0390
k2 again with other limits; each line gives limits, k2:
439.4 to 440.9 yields 0.0377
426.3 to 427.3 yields 0.0343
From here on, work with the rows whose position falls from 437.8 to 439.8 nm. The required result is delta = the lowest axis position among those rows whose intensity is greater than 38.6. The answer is 438.327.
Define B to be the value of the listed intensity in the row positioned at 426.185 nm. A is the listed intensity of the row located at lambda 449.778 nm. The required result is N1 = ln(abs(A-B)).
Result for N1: 1.7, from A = 37.59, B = 43.33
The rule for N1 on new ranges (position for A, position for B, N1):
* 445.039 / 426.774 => 1.7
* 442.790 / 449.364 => 0.8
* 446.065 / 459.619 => 0.4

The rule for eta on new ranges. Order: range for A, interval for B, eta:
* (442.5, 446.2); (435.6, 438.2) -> 77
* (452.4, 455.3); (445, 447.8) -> 74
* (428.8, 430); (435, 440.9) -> 82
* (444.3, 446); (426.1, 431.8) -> 81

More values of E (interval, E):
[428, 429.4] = 421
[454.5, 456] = 250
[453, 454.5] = 128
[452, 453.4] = 130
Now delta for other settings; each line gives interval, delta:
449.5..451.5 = 449.985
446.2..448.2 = 446.271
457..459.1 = 457.086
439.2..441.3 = 439.337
